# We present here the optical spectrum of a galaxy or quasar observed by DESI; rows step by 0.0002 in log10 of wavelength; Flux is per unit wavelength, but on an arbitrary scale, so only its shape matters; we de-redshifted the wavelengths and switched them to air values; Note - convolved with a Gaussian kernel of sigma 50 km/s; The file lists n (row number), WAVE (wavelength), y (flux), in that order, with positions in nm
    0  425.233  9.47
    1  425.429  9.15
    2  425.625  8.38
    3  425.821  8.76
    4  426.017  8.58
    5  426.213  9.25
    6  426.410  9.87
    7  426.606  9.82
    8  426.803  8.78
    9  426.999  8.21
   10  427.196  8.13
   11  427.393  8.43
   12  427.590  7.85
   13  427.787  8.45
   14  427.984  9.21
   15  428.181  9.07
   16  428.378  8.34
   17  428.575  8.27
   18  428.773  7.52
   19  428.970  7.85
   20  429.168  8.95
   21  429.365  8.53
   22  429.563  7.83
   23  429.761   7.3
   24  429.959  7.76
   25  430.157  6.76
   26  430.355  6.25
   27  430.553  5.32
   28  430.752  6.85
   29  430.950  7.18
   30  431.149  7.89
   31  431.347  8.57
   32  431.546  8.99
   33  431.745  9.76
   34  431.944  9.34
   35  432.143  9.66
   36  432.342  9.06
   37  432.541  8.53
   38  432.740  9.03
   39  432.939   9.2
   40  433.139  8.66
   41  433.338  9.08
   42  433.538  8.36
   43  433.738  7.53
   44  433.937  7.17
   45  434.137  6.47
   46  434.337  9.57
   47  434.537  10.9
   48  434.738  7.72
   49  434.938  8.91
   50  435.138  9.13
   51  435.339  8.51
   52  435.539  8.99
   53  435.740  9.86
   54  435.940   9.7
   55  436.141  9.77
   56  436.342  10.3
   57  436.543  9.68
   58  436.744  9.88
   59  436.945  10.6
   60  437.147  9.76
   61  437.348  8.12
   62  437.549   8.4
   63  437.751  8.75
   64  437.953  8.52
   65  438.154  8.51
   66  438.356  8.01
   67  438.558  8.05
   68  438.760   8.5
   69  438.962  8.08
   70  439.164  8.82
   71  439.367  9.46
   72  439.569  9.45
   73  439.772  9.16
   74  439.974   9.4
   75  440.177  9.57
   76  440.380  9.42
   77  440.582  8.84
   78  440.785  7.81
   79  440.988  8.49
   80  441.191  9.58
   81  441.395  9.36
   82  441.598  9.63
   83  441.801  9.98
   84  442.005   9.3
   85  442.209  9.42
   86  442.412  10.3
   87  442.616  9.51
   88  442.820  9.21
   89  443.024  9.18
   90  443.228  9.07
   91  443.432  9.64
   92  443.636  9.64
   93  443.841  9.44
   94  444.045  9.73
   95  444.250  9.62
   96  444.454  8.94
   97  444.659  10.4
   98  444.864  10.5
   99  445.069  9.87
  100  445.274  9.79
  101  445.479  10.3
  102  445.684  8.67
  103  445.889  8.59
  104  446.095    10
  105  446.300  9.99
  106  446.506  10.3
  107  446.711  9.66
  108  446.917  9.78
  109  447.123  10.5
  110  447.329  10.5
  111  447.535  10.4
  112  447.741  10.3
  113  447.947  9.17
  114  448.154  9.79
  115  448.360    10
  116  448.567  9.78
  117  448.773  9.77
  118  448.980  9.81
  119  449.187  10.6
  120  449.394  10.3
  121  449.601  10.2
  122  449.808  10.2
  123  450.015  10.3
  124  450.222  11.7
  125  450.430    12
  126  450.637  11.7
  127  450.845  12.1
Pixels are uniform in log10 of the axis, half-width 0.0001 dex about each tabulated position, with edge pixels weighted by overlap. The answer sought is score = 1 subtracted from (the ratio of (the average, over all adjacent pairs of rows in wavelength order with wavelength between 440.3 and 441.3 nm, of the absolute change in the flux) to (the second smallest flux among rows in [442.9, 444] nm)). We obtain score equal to -0.91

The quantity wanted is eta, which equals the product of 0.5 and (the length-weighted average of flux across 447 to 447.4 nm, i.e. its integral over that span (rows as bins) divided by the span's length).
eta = 5.2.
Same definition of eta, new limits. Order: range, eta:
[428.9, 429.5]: 4.2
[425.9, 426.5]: 4.6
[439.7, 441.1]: 4.5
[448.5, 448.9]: 4.9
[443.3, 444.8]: 4.8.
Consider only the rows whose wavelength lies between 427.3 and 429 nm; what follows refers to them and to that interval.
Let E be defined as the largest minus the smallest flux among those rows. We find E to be 1.7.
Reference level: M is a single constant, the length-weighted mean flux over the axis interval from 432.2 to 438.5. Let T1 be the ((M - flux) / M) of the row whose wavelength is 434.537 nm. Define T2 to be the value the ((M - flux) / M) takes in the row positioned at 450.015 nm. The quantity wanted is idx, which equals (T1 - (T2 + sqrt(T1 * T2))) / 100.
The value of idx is -0.0025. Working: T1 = -0.22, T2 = -0.15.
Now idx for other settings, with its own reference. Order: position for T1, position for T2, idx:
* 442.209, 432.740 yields -0.0007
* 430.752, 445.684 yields 0.0012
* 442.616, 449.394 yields -0.0001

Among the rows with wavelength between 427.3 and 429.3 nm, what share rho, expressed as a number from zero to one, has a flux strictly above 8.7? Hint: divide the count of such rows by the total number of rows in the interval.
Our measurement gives 0.30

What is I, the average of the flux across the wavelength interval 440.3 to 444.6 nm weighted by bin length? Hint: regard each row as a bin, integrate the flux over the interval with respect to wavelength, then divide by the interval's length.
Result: 9.4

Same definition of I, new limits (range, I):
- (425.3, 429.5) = 8.6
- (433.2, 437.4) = 9.1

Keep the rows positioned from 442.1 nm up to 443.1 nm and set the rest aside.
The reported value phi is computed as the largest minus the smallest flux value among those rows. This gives 1.1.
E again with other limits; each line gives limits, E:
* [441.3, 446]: 1.9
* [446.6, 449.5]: 1.4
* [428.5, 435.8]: 5.6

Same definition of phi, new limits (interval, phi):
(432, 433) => 1.1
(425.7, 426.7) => 1.3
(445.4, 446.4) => 1.7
